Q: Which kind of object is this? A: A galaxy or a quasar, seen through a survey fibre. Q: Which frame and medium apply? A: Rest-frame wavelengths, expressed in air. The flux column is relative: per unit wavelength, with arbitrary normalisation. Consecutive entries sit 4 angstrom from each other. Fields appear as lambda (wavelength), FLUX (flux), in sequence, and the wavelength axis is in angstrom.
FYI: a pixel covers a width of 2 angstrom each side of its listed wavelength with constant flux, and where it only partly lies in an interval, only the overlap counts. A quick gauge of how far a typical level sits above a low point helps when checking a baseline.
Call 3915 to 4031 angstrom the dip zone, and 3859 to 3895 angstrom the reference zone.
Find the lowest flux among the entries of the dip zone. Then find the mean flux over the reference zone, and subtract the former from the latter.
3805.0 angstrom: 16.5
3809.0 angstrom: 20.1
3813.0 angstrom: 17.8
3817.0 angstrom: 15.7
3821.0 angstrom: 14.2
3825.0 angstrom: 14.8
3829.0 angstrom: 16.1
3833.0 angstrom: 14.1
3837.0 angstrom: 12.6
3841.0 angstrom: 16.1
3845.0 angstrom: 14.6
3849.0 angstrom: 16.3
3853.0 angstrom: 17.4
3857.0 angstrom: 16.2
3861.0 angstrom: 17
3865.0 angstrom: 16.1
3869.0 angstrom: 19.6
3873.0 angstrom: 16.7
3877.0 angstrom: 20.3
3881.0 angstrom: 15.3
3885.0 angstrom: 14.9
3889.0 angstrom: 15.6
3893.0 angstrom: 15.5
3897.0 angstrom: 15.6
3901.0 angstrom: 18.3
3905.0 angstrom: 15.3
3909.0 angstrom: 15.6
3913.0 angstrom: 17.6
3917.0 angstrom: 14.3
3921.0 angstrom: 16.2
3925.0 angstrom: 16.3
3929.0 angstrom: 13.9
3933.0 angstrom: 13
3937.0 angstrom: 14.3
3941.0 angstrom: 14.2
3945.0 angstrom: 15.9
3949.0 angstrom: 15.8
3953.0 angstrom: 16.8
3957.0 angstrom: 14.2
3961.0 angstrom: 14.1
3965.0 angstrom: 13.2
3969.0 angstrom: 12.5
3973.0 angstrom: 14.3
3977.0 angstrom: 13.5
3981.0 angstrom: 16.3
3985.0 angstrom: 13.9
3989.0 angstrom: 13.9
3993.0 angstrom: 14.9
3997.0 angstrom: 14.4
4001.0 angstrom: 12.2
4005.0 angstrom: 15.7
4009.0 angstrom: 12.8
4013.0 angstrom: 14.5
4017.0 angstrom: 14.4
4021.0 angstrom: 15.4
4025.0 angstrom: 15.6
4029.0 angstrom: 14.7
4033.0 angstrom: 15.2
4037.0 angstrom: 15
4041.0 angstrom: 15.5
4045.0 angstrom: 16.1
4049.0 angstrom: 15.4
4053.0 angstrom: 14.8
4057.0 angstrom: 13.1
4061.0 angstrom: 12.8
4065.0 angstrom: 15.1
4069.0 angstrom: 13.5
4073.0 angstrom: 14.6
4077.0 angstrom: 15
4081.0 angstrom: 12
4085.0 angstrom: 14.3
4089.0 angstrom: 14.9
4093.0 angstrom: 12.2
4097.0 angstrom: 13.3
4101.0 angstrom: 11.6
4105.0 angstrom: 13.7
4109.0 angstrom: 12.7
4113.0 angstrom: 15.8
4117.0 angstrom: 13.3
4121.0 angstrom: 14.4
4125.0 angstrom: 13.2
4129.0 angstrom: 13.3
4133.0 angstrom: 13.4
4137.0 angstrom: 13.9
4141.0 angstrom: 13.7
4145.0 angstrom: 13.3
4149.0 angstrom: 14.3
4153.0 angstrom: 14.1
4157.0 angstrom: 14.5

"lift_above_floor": 4.6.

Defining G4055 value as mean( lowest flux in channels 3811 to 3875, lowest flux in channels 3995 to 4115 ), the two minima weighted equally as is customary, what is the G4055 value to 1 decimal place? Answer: 12.1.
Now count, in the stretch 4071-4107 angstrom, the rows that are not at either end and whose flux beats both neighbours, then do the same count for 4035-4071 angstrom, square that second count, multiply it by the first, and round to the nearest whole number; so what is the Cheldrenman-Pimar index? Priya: 12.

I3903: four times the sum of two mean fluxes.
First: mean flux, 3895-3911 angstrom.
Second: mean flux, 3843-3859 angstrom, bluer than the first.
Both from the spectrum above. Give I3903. 129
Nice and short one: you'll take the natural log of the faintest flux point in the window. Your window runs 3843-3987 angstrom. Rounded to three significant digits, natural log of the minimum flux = 2.53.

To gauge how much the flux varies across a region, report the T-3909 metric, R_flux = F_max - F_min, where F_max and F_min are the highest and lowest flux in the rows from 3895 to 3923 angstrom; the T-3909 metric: 4.0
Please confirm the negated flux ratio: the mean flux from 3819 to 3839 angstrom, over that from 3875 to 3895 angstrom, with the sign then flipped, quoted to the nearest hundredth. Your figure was -0.88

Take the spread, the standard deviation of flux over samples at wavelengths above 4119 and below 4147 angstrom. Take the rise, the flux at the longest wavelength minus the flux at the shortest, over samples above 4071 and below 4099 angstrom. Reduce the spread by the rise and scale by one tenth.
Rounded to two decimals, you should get 0.17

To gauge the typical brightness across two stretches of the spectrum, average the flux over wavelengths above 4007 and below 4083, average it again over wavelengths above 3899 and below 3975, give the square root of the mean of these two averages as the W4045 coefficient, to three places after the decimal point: 3.843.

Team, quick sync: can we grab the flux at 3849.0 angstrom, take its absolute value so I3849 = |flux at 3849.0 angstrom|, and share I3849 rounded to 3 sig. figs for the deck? 16.3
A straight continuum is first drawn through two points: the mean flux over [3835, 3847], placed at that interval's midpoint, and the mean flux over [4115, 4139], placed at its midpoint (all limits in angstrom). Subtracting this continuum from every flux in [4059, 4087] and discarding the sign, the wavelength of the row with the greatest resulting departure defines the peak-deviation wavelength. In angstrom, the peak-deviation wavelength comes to 4081.0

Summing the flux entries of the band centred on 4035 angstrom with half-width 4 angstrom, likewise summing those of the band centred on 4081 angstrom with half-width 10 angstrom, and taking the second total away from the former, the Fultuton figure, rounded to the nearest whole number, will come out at -41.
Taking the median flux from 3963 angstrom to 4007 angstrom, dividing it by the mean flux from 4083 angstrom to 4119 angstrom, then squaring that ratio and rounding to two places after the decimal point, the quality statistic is 1.05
